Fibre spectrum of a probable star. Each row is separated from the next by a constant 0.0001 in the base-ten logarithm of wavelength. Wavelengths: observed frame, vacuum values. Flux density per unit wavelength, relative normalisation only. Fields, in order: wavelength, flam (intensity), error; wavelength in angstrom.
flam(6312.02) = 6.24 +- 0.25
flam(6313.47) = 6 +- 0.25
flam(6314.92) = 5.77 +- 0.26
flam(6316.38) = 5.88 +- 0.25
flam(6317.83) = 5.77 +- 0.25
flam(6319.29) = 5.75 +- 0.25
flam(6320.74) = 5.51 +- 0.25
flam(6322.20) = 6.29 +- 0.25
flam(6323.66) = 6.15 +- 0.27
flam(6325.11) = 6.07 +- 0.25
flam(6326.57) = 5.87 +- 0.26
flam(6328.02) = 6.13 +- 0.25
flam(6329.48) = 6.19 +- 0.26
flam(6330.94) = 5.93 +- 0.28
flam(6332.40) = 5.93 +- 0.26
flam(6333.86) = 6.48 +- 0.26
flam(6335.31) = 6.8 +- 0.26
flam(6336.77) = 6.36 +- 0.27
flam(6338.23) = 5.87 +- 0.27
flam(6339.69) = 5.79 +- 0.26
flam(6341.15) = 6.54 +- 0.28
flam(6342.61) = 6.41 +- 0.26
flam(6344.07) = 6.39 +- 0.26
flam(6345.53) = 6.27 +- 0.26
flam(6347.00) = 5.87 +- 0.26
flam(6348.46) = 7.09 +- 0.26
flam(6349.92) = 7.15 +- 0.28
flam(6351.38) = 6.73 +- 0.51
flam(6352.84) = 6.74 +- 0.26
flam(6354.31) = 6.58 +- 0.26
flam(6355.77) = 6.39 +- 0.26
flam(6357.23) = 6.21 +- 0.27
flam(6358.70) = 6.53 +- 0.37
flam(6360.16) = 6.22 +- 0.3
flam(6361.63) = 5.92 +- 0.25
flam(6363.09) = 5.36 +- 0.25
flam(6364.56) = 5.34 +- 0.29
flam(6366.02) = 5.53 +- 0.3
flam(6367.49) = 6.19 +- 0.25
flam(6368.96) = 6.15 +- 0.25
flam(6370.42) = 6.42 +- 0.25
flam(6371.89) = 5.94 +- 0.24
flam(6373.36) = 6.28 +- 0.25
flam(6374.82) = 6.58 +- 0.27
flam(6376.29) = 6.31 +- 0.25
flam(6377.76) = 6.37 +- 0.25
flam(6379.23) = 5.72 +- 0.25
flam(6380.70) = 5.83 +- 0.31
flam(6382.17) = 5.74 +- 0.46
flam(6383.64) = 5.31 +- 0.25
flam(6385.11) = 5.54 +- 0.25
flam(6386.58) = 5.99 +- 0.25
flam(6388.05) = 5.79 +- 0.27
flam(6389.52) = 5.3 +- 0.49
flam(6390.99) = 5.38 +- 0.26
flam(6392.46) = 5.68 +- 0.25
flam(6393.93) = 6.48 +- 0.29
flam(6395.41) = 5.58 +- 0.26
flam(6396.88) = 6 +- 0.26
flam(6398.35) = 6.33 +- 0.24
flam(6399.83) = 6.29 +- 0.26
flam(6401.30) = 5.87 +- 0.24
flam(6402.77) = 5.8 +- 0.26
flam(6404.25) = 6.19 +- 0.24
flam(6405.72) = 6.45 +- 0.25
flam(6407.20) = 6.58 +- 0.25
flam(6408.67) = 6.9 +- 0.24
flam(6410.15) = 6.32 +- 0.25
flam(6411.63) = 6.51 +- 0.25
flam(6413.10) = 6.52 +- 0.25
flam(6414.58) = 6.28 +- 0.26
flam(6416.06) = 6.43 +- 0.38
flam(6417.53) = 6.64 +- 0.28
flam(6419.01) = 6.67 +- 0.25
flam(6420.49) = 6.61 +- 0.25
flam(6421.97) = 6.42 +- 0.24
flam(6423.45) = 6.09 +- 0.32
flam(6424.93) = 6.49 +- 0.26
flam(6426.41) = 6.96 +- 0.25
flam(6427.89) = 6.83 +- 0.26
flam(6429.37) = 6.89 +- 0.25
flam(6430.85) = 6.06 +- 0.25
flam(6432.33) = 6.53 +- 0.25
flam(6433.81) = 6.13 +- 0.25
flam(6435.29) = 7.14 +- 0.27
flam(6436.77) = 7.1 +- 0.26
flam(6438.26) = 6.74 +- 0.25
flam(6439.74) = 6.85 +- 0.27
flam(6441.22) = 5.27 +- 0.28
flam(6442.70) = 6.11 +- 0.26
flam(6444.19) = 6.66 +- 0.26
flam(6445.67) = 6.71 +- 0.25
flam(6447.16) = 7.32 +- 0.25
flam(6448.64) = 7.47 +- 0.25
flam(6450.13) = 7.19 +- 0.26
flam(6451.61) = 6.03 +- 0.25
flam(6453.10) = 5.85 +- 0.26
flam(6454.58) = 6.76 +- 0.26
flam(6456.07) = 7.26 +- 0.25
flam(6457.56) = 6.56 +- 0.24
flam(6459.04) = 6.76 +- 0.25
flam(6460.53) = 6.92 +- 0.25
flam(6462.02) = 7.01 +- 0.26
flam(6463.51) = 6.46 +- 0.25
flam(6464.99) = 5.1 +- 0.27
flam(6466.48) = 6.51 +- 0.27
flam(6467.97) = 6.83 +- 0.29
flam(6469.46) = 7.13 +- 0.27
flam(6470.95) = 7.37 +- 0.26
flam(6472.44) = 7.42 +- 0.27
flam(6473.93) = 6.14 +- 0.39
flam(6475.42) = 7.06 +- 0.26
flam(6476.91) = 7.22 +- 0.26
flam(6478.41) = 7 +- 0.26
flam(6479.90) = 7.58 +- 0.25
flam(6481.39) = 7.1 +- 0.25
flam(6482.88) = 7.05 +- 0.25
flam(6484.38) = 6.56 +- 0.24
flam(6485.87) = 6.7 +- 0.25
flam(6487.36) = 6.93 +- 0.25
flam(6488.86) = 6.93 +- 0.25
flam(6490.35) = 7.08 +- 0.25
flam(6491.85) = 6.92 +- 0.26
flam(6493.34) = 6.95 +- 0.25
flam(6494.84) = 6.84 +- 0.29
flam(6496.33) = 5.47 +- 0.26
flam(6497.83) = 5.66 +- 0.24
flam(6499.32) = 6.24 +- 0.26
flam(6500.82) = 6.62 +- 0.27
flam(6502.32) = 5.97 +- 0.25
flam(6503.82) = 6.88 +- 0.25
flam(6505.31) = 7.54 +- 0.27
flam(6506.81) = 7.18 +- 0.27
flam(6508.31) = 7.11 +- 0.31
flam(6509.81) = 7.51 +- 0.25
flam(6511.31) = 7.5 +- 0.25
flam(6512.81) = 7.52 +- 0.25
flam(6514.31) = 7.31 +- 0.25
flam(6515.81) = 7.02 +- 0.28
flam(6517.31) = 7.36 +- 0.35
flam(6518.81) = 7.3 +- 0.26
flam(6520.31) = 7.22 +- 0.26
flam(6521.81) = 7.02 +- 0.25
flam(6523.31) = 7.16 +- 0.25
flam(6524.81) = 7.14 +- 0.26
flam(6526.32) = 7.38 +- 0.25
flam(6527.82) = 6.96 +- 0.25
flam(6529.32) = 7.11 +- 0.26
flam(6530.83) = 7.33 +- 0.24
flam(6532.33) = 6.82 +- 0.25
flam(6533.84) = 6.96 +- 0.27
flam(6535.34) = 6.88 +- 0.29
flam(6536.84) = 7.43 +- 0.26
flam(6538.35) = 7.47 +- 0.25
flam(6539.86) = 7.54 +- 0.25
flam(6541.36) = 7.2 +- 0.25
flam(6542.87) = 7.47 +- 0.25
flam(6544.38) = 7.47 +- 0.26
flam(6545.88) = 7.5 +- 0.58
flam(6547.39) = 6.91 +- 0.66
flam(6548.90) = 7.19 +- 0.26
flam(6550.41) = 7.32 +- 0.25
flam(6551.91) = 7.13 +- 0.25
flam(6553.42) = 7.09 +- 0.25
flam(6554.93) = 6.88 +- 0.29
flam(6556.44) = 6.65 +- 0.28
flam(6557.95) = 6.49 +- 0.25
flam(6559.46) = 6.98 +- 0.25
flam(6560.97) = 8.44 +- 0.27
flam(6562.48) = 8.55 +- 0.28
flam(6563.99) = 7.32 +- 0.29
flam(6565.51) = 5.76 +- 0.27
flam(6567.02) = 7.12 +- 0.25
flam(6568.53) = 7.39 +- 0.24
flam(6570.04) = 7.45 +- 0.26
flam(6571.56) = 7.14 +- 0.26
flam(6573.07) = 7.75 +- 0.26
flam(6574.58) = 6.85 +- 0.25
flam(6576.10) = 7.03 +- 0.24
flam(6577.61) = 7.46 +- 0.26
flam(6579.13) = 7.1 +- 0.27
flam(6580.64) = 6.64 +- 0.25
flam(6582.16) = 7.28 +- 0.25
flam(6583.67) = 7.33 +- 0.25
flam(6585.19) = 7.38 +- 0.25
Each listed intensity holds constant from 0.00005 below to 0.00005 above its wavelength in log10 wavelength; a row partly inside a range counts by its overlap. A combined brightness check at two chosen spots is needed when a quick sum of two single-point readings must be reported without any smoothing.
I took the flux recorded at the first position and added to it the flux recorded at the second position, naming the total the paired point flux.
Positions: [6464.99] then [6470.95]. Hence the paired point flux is 12.5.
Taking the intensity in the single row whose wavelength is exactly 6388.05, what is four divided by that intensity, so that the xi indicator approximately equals 0.69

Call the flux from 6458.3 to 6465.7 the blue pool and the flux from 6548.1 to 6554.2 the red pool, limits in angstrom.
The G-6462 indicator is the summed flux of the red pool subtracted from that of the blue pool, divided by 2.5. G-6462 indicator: 1.4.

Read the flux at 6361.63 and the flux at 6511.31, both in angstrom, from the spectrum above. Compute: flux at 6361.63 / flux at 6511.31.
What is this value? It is 0.79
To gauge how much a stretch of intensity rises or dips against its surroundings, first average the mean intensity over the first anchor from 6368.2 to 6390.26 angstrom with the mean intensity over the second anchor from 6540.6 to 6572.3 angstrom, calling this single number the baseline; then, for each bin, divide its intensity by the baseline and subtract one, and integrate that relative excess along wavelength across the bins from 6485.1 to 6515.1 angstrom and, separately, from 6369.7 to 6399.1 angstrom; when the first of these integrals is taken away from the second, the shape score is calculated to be -4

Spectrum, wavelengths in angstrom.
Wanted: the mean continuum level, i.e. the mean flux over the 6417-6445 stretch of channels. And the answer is 6.5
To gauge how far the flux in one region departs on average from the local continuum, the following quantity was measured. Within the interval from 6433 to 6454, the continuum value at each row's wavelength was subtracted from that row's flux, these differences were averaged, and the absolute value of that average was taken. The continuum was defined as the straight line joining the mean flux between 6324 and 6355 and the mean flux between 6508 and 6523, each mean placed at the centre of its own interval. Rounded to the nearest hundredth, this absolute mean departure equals 0.29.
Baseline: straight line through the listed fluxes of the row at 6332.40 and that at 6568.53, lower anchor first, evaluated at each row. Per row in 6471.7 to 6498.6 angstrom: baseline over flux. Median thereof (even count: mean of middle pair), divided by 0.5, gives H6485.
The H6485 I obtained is 1.99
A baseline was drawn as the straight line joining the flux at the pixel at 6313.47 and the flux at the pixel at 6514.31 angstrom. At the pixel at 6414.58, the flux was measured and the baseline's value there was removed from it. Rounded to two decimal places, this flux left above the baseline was -0.38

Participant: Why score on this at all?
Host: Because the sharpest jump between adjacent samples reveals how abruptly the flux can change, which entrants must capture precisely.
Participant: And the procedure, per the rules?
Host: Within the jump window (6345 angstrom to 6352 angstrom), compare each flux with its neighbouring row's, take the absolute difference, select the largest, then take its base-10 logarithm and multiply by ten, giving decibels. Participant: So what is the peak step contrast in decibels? 0.9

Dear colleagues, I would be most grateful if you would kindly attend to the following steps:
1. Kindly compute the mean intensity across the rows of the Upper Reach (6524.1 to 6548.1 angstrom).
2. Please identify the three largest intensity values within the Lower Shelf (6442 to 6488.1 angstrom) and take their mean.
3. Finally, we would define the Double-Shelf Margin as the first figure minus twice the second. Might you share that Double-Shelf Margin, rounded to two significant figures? -7.8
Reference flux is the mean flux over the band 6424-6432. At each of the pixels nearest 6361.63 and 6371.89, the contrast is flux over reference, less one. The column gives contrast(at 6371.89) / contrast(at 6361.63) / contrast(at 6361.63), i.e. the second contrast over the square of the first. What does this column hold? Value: -9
